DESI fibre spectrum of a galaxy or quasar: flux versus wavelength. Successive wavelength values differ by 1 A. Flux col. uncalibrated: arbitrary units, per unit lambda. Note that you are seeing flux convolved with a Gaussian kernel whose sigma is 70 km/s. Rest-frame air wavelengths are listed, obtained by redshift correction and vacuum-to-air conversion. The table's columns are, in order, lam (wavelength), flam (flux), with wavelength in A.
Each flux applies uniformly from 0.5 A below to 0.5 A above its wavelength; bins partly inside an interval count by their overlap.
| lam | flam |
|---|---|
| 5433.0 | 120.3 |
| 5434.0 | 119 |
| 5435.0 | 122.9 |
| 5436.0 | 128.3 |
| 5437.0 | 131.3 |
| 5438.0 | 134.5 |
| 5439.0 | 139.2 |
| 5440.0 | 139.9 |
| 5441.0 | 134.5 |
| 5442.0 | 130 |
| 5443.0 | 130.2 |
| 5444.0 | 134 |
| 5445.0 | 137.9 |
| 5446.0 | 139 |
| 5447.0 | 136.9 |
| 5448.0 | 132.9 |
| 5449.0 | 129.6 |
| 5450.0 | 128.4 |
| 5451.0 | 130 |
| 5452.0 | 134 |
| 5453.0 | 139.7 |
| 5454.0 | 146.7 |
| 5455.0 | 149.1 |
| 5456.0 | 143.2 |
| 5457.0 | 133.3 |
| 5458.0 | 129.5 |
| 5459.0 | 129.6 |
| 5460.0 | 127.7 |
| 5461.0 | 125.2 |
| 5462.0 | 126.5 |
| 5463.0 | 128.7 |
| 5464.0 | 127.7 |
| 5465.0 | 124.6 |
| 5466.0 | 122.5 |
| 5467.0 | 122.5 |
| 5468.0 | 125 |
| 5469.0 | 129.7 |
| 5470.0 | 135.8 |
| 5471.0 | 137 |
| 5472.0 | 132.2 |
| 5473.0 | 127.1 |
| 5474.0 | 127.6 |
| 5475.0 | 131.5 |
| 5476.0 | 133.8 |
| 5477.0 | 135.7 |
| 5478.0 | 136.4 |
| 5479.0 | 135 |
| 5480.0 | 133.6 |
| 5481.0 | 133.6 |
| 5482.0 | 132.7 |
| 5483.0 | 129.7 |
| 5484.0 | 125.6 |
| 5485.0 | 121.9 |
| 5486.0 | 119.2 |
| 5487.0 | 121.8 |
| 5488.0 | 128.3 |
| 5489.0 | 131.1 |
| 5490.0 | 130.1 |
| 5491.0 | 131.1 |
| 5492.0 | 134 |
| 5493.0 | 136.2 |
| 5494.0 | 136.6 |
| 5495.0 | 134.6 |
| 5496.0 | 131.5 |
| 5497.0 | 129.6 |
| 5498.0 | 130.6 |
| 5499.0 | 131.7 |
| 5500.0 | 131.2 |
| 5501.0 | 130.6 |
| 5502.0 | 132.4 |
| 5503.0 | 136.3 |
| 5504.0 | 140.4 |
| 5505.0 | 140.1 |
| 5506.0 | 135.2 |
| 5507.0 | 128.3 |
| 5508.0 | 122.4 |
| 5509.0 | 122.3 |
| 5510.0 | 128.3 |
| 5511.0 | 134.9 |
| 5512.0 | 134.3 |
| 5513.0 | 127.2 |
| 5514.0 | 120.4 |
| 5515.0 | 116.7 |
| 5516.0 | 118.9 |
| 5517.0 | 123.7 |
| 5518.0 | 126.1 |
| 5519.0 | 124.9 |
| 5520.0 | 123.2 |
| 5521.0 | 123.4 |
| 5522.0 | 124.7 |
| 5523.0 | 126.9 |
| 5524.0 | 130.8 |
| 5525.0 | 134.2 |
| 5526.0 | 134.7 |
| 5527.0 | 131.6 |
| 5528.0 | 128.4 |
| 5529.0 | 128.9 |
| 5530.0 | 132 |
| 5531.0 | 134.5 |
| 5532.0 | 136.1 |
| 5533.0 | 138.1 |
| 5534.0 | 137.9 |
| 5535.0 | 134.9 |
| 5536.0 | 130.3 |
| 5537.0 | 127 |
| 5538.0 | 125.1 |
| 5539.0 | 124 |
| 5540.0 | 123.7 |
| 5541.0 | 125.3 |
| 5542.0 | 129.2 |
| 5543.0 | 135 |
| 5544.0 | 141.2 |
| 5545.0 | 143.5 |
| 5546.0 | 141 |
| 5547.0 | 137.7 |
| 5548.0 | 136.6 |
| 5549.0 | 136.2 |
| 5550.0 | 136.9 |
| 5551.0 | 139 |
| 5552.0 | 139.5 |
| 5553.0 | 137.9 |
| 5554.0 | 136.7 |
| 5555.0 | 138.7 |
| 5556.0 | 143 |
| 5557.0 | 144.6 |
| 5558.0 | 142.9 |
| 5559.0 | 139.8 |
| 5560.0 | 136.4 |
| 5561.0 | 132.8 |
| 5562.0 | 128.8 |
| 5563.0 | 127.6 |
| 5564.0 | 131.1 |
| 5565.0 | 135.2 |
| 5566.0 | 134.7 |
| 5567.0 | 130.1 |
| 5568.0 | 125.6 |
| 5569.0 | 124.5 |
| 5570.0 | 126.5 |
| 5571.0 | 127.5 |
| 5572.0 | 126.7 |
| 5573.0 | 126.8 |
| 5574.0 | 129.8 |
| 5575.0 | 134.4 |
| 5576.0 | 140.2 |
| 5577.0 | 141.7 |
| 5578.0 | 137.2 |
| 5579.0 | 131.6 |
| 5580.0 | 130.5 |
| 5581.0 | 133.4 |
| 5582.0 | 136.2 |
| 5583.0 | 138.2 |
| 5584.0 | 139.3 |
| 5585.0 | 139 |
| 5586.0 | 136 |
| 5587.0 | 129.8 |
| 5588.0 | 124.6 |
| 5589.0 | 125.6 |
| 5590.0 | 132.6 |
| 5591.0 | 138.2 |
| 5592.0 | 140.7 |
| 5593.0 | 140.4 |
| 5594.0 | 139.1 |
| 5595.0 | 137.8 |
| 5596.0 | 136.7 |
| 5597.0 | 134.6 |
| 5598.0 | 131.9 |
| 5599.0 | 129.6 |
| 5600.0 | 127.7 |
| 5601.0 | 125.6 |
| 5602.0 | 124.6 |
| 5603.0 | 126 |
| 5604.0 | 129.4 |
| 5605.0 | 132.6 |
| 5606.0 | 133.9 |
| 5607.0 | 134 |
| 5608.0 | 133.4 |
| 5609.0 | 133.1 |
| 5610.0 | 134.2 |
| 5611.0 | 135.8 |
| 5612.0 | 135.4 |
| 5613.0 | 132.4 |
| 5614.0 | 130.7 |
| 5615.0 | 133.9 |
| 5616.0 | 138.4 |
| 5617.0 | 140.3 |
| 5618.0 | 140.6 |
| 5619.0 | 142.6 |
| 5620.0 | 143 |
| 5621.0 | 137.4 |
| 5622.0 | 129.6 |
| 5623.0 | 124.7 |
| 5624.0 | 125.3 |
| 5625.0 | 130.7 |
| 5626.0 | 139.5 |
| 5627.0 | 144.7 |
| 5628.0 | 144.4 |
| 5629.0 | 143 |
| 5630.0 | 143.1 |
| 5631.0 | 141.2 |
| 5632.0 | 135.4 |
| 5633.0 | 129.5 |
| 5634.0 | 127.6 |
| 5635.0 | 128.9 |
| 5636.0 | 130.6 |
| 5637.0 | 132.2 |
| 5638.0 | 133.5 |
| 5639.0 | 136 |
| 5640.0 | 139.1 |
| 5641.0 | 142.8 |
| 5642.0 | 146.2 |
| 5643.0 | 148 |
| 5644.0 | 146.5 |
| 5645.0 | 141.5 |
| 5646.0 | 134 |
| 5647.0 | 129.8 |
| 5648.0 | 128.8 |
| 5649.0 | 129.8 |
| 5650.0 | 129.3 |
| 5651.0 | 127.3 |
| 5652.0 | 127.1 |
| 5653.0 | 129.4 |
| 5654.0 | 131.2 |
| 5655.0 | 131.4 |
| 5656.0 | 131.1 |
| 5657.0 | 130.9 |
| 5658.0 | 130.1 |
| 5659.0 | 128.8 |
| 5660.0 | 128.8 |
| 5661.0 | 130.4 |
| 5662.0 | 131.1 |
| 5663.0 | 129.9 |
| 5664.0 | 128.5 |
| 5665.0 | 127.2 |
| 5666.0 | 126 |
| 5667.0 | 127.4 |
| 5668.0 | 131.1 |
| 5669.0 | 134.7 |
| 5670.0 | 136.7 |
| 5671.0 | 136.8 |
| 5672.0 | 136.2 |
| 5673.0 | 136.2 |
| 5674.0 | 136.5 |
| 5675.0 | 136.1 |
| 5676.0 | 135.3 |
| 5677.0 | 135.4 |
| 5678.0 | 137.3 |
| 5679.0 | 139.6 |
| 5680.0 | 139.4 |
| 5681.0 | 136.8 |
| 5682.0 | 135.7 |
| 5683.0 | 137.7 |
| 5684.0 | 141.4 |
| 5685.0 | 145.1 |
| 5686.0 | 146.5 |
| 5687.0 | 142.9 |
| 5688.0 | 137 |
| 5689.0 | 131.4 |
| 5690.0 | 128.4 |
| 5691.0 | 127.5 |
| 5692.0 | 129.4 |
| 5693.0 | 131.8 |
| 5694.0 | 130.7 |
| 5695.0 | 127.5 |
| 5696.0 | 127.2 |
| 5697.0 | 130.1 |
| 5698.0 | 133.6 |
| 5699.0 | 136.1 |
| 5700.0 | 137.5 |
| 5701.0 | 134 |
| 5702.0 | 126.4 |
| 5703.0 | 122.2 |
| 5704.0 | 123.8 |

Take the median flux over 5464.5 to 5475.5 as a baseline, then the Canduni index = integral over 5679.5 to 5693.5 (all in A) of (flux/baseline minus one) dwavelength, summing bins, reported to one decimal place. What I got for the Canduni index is 1.0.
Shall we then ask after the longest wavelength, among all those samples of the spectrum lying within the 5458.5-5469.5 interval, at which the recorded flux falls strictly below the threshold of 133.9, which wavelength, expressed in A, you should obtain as 5469.0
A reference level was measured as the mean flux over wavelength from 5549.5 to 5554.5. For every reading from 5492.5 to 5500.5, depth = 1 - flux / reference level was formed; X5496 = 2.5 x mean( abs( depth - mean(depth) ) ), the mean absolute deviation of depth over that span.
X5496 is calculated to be 0.041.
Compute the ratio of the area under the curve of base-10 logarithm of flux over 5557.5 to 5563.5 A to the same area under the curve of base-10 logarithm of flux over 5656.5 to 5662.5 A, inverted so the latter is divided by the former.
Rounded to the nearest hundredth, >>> 0.99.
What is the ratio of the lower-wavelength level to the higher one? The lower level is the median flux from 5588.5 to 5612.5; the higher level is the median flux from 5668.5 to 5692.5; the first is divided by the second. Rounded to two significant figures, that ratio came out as 0.98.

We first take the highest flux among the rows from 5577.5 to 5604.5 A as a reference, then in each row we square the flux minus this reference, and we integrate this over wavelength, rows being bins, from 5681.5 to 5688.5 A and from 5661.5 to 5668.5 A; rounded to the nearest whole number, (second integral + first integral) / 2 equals 566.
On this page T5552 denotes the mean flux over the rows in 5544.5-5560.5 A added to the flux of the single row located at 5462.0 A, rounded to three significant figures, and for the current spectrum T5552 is 266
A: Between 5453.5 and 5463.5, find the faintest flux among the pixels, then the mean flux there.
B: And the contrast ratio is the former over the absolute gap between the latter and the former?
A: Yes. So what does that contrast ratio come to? 14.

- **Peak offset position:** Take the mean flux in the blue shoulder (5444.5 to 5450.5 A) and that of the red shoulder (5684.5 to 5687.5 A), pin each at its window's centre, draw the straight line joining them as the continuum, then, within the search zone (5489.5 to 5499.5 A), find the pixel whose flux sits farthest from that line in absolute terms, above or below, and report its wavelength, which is 5497.0 A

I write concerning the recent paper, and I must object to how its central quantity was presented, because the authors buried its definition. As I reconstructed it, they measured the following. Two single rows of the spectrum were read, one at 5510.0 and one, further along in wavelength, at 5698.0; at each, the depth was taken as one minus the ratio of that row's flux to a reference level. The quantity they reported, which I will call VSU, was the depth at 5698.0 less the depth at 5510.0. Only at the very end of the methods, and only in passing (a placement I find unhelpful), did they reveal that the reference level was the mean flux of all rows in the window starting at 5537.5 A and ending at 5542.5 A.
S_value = -0.04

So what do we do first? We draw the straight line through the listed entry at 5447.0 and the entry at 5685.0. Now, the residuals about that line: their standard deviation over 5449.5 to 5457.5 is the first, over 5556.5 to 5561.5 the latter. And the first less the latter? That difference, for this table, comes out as 2.9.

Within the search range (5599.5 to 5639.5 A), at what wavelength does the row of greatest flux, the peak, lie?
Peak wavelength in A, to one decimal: 5627.0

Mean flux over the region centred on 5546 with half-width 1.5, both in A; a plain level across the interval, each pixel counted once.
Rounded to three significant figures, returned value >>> 141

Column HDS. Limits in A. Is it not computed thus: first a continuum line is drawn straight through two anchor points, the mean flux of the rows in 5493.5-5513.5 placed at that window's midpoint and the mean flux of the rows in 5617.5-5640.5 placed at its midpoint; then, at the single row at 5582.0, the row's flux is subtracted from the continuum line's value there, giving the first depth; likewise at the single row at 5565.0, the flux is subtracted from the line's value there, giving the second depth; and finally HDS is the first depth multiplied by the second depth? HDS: 3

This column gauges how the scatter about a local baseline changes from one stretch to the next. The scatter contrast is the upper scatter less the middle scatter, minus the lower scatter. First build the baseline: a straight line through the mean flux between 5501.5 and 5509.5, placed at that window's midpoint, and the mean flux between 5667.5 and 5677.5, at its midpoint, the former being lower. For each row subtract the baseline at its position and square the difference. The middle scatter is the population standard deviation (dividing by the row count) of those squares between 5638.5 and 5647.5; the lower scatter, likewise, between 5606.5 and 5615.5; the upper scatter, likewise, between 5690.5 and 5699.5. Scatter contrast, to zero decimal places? -37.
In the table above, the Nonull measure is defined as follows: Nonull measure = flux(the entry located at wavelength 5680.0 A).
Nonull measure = 139.4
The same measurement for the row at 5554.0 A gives 136.7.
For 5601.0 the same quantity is 125.6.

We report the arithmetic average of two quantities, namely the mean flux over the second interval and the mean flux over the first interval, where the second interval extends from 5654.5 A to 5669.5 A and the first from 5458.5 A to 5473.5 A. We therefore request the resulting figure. 129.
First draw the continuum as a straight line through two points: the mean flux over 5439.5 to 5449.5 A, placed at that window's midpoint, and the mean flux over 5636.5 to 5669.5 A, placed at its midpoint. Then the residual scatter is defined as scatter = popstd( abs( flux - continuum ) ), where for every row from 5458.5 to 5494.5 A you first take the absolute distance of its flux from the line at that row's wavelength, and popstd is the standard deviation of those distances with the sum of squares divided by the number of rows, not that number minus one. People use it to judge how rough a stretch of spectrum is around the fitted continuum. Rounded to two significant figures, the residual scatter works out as 4.0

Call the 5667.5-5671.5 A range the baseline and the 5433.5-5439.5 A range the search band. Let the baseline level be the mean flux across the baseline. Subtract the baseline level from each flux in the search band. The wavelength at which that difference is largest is 5439.0 A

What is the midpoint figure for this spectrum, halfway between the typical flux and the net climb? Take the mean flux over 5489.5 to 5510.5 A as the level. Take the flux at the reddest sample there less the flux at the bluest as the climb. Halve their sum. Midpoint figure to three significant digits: 65.1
